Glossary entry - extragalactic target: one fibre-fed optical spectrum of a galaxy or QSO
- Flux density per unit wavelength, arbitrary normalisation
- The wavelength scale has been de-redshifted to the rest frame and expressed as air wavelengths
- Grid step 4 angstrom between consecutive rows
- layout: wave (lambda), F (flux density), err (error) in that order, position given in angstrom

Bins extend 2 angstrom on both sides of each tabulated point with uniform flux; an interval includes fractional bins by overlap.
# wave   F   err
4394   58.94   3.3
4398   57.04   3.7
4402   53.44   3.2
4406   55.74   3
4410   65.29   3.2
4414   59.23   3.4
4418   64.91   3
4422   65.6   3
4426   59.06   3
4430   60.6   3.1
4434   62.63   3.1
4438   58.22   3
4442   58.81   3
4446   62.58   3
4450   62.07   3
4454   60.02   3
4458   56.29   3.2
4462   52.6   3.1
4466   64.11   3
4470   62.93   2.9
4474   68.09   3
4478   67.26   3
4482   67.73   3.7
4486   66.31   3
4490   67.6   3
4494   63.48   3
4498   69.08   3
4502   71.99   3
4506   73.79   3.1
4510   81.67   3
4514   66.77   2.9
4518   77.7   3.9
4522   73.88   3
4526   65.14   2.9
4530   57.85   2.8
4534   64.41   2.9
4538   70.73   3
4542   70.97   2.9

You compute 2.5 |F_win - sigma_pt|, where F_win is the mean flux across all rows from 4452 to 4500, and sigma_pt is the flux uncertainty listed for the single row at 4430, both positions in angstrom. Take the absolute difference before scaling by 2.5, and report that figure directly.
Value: 152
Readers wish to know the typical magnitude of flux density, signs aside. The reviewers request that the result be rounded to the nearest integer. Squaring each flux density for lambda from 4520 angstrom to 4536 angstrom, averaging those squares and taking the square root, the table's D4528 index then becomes 66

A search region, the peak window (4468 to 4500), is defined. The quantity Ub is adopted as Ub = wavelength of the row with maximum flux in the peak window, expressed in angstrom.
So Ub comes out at 4498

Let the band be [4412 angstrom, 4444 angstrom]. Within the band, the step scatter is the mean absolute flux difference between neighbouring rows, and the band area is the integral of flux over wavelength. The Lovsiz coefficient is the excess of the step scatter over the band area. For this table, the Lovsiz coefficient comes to -1953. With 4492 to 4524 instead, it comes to -2307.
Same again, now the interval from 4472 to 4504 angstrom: -2164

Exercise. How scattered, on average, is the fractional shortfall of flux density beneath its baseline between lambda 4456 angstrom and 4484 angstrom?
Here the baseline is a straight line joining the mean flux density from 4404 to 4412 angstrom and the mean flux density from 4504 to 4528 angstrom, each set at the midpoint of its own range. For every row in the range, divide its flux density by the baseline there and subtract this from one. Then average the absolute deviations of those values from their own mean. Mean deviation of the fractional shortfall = 0.06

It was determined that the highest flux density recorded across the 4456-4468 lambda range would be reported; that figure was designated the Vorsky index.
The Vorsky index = 64.11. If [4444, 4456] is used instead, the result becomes 62.58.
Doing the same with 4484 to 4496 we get 67.6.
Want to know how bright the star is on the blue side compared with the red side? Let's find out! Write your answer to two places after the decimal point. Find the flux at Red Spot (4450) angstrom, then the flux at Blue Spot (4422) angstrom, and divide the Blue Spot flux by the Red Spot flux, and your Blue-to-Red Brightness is 1.06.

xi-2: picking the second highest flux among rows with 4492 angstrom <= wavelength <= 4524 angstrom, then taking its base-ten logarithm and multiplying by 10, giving 18.90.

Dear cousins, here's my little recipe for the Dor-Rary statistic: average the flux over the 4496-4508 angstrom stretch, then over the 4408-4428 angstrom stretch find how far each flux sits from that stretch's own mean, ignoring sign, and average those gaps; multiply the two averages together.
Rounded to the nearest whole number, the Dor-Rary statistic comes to 210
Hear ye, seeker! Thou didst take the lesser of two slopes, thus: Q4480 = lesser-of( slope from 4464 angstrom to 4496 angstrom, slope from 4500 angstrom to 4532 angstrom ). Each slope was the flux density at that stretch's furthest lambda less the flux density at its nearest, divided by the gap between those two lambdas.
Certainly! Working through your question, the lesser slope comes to -0.5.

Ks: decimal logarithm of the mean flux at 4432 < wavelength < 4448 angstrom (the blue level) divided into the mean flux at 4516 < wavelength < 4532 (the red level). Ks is 0.05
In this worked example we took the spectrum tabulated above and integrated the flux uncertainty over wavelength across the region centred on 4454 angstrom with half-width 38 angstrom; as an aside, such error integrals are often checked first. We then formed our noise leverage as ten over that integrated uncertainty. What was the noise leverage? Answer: 0.04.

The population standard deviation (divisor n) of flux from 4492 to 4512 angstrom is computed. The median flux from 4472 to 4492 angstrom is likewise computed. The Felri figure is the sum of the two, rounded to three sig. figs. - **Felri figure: 73.6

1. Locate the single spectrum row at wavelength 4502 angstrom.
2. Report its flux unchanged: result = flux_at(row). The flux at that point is 71.99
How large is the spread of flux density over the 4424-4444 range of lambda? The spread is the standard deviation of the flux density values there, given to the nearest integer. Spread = 2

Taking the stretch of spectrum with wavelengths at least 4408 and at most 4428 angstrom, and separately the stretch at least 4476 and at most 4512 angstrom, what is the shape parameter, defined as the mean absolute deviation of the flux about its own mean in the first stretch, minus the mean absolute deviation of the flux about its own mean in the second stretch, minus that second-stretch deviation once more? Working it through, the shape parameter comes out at -5.0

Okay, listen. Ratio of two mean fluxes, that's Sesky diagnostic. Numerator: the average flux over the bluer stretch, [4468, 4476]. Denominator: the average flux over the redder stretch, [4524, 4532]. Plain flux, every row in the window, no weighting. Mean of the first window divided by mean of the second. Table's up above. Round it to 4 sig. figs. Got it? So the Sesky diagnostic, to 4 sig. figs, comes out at 1.065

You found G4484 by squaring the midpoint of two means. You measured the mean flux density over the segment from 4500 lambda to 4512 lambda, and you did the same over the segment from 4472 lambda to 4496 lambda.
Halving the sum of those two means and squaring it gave 5081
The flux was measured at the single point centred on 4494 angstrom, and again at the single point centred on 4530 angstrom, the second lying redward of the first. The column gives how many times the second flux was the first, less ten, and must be -9.09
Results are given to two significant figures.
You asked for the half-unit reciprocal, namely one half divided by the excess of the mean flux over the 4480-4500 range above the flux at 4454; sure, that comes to 0.073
